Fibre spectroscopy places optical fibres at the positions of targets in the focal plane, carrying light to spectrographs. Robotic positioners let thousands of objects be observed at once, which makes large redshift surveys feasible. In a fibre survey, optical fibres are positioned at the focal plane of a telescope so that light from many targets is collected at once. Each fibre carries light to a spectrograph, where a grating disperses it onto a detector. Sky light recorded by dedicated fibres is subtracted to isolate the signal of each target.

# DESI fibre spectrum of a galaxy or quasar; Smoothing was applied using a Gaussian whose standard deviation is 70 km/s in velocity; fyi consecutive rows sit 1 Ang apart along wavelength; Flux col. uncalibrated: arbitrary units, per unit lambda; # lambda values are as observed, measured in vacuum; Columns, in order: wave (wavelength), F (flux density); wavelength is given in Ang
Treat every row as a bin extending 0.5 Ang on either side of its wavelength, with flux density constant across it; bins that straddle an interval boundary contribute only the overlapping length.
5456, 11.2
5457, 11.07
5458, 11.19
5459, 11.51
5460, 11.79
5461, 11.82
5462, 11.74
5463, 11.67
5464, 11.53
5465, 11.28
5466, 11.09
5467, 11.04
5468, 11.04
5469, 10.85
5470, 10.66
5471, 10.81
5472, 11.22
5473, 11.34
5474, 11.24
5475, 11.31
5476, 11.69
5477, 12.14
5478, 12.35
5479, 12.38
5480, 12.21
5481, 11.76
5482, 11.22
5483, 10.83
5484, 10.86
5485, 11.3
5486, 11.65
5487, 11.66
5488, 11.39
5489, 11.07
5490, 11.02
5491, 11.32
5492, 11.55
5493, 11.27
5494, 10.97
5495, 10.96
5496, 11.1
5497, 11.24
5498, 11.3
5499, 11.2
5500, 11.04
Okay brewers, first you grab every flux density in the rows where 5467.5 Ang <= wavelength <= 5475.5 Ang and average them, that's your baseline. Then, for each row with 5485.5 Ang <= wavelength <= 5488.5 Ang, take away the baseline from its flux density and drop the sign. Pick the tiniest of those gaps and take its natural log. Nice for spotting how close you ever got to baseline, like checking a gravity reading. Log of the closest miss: -1.10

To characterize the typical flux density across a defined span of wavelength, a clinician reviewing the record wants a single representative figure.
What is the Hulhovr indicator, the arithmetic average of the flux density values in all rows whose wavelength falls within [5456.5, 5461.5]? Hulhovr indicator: 11.5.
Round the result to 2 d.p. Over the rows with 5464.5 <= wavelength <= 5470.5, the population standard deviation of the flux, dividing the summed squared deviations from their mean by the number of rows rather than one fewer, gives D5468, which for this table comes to 0.19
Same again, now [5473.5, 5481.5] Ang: 0.42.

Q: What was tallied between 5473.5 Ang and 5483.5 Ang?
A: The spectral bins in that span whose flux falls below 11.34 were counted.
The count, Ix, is 4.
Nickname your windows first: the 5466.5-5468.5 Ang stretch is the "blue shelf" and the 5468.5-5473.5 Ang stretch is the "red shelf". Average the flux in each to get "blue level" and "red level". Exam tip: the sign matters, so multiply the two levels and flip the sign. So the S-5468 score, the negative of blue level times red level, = -121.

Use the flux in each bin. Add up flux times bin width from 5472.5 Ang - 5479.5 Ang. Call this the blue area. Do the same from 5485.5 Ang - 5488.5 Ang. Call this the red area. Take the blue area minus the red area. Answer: 48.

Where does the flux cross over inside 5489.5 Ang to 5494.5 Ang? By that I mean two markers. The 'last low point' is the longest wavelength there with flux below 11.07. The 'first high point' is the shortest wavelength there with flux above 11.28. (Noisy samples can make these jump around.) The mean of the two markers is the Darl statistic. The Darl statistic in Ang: 5492.5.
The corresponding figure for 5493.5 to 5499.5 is 5496.5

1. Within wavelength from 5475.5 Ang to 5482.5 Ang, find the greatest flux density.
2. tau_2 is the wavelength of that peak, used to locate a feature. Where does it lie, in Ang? 5479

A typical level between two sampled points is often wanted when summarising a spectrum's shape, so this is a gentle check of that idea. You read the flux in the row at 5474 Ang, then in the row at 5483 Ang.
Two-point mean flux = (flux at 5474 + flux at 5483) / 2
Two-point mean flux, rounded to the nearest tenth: 11.0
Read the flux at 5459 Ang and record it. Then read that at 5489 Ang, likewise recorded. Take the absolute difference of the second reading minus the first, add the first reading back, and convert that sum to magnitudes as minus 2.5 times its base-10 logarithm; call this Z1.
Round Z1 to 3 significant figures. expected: -2.69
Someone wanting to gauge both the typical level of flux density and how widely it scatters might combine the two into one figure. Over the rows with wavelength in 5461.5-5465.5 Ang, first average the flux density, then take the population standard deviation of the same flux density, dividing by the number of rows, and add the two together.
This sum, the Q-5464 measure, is 11.7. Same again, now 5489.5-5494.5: 11.4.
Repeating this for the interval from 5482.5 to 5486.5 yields 11.5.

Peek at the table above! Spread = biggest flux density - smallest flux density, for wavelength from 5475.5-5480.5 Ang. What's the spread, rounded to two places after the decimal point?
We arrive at 0.69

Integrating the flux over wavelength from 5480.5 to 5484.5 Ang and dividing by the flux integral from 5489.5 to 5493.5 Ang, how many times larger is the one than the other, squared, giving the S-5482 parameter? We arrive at 0.98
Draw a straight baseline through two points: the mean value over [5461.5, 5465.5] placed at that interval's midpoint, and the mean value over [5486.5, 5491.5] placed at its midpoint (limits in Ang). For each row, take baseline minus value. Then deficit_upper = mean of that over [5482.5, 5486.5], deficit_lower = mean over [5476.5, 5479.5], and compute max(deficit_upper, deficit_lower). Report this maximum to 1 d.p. 0.2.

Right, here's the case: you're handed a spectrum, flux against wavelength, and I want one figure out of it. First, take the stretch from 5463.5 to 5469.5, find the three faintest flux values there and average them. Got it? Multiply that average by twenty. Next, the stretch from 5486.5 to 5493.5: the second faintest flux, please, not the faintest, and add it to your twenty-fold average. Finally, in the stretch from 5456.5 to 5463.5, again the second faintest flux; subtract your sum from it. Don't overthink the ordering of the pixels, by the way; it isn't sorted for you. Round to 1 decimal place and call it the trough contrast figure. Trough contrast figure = -219.4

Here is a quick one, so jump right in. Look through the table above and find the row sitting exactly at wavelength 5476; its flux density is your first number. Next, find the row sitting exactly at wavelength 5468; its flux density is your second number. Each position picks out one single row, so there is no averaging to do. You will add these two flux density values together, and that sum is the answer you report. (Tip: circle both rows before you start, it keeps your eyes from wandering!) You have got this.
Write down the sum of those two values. 22.7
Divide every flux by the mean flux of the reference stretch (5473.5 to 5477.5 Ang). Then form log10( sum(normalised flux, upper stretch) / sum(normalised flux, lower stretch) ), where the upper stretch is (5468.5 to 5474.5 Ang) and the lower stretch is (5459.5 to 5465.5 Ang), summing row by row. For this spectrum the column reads -0.024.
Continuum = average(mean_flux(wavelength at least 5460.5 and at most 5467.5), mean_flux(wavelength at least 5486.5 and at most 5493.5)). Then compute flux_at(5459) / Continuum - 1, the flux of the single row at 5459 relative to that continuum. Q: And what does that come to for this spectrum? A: 0.01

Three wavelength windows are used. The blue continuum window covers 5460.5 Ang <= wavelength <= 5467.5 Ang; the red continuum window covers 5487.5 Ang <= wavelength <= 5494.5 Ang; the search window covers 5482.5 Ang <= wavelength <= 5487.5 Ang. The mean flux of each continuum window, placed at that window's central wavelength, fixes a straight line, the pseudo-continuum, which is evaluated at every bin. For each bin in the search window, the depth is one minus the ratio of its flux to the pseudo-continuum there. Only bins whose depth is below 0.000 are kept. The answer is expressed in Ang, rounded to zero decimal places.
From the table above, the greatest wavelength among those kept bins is 5487 Ang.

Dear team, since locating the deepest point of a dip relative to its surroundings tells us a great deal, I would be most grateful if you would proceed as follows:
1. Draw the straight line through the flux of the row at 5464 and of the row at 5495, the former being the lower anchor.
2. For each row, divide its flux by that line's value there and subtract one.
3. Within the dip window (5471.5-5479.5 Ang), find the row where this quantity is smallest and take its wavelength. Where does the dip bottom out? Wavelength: 5472 Ang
